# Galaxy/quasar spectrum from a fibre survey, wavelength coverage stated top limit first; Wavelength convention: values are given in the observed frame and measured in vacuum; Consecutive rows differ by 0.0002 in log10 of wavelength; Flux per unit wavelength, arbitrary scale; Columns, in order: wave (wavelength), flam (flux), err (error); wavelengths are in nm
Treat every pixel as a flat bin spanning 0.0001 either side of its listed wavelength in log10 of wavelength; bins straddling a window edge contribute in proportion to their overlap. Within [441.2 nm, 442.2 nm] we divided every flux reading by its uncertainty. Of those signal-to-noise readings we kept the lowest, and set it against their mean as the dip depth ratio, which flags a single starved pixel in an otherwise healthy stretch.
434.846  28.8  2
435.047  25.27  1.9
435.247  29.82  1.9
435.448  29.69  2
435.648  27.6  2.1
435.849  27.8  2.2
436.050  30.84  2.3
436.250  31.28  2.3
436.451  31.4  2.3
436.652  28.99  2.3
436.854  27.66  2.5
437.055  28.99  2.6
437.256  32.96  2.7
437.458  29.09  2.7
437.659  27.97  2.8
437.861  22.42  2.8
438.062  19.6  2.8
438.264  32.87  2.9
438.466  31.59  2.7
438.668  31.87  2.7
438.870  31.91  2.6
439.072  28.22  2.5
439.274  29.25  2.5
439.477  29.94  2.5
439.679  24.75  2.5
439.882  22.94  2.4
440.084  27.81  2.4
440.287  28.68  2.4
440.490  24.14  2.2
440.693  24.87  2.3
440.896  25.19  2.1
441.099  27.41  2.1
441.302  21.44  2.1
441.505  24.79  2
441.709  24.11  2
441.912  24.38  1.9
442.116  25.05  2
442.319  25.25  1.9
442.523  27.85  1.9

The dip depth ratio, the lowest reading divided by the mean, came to 0.851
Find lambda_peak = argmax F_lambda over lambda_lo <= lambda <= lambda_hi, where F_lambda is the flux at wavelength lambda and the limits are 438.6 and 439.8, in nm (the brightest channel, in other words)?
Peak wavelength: 438.870 nm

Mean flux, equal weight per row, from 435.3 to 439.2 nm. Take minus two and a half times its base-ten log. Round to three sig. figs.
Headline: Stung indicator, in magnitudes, -3.66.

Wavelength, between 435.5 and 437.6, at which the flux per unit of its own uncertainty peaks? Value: 436.451 nm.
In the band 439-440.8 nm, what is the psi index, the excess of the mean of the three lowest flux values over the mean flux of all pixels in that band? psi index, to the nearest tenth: -2.8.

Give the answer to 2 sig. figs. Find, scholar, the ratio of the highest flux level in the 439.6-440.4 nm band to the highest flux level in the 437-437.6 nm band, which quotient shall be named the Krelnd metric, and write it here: 0.87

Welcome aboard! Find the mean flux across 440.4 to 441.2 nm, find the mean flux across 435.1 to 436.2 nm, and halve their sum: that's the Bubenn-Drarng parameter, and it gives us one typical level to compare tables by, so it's 27.3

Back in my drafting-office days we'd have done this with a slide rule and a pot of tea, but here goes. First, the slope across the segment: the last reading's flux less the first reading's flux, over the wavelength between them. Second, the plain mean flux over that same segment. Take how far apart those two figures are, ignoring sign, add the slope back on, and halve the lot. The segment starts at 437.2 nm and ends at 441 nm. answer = 13.8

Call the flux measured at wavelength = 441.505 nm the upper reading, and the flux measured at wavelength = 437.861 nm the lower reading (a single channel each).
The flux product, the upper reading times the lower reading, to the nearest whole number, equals 556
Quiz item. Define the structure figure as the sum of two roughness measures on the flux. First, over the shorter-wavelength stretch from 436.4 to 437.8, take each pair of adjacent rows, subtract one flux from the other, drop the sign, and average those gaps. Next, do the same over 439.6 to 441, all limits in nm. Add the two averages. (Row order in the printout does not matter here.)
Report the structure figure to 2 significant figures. 4.5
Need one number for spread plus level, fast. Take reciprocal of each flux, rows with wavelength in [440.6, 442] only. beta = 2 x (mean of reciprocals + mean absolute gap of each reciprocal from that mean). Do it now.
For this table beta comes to 0.0855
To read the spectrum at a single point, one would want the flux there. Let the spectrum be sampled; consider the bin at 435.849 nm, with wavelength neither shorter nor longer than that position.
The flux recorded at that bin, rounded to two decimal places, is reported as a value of 27.80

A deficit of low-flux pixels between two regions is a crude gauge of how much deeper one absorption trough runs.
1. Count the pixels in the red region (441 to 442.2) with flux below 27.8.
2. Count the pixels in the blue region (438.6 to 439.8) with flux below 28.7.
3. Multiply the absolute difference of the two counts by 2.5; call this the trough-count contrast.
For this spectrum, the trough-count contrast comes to 10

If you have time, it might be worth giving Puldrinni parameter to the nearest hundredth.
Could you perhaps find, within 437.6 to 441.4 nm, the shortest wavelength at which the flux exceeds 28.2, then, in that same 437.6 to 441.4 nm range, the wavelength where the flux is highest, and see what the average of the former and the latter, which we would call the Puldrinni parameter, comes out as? 438.26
